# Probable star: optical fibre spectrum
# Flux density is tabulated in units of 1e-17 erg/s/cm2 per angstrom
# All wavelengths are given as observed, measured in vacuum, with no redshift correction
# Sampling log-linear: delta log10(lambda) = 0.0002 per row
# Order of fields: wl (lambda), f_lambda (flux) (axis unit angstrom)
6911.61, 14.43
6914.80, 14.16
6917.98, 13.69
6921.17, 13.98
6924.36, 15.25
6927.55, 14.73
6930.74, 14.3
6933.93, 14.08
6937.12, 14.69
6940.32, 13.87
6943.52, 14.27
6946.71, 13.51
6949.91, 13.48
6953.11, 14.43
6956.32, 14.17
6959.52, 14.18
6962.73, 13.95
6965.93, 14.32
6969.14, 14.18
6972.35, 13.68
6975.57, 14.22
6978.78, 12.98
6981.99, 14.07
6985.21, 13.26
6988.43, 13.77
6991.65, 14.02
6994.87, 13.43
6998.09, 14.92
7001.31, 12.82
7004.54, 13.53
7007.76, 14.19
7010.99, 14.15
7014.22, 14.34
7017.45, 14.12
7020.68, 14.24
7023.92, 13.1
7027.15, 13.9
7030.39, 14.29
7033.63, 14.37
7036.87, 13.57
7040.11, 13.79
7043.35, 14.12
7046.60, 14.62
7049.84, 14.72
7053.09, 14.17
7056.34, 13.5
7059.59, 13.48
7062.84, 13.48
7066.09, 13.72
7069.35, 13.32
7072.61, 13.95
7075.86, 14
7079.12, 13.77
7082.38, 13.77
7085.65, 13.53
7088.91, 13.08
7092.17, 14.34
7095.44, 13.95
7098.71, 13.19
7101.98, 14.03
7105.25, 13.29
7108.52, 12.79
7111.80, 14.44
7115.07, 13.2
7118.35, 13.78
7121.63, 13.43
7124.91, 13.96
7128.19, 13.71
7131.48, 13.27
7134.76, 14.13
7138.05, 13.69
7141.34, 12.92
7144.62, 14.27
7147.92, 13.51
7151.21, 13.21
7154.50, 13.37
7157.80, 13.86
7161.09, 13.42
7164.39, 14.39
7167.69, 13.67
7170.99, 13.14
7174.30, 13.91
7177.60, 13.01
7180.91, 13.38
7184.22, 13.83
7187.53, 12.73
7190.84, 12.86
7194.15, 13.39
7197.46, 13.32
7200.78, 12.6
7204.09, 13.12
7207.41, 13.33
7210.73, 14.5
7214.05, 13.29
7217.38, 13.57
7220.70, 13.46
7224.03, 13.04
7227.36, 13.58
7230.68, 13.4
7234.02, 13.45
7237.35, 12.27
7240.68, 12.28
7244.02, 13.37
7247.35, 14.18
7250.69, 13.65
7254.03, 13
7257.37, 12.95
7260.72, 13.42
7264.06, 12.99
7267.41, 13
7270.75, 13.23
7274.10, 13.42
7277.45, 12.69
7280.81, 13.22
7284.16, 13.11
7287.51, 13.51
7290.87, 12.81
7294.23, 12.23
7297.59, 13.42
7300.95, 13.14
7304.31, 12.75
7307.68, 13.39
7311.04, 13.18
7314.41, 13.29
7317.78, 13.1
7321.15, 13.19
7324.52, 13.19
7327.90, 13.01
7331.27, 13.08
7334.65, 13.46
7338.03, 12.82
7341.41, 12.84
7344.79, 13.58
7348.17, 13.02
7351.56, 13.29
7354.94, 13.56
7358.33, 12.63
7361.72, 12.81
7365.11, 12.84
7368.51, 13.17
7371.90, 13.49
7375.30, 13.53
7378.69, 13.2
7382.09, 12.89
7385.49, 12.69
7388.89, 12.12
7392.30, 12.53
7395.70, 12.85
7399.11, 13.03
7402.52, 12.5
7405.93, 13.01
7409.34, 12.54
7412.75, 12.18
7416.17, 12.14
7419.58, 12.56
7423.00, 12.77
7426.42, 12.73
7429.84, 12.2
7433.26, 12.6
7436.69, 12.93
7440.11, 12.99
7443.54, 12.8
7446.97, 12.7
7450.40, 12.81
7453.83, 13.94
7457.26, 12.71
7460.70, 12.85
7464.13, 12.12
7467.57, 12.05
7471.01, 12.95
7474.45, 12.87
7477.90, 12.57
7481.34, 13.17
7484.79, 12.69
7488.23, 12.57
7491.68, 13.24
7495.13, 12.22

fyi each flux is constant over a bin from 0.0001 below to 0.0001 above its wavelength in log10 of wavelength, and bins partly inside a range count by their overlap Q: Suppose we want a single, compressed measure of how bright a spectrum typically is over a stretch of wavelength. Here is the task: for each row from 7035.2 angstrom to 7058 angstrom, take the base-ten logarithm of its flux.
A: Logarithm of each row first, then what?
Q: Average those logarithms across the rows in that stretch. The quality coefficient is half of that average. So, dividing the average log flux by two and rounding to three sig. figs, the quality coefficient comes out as 0.574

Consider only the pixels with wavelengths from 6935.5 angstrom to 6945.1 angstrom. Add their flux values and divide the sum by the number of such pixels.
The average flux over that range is 14.3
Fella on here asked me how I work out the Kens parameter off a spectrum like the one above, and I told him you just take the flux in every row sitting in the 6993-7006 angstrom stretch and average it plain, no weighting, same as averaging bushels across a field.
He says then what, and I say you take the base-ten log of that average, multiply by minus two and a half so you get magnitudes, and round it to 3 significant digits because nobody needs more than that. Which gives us -2.84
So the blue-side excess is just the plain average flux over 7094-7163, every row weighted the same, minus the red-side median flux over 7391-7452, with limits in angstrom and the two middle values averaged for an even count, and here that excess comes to 0.88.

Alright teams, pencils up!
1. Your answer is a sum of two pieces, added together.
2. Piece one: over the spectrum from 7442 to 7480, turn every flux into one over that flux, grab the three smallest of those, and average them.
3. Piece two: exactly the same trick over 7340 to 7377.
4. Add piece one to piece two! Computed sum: 0.149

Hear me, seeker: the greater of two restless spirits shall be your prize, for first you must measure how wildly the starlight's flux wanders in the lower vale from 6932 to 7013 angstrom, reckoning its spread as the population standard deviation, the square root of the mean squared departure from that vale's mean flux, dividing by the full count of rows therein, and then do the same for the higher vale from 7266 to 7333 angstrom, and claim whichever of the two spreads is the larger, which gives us 0.489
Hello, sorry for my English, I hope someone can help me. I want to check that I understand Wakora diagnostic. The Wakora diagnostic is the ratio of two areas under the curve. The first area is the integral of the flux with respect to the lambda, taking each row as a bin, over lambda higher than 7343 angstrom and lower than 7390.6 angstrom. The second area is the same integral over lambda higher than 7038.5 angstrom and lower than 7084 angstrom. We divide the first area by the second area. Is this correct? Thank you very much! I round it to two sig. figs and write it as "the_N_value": 0.98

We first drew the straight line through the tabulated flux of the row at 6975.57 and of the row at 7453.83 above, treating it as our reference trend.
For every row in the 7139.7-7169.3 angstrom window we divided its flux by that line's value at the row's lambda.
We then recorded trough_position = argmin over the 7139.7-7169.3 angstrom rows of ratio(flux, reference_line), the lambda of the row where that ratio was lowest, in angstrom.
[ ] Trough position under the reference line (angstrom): 7141.34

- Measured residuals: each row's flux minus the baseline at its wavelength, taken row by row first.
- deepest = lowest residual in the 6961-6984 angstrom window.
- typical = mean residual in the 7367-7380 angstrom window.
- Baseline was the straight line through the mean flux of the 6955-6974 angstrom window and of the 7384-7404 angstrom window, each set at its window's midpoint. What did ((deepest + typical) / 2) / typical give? -0.3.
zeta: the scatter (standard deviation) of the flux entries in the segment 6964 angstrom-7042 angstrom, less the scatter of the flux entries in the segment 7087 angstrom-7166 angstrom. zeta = 0.03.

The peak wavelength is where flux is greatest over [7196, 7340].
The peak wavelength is 7210.73 angstrom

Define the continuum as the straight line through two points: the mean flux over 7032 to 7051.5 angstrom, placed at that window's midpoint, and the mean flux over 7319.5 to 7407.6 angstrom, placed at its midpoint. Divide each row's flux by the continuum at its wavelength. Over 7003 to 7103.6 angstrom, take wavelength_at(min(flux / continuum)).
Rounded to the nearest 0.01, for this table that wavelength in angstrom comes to 7023.92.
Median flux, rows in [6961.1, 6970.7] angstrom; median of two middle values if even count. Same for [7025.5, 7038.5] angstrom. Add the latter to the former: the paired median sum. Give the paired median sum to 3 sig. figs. 28.3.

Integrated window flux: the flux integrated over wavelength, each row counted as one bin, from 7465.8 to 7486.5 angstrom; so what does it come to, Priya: 263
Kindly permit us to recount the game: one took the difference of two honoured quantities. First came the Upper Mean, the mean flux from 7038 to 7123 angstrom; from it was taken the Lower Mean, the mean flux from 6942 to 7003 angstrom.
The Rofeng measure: -0.13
